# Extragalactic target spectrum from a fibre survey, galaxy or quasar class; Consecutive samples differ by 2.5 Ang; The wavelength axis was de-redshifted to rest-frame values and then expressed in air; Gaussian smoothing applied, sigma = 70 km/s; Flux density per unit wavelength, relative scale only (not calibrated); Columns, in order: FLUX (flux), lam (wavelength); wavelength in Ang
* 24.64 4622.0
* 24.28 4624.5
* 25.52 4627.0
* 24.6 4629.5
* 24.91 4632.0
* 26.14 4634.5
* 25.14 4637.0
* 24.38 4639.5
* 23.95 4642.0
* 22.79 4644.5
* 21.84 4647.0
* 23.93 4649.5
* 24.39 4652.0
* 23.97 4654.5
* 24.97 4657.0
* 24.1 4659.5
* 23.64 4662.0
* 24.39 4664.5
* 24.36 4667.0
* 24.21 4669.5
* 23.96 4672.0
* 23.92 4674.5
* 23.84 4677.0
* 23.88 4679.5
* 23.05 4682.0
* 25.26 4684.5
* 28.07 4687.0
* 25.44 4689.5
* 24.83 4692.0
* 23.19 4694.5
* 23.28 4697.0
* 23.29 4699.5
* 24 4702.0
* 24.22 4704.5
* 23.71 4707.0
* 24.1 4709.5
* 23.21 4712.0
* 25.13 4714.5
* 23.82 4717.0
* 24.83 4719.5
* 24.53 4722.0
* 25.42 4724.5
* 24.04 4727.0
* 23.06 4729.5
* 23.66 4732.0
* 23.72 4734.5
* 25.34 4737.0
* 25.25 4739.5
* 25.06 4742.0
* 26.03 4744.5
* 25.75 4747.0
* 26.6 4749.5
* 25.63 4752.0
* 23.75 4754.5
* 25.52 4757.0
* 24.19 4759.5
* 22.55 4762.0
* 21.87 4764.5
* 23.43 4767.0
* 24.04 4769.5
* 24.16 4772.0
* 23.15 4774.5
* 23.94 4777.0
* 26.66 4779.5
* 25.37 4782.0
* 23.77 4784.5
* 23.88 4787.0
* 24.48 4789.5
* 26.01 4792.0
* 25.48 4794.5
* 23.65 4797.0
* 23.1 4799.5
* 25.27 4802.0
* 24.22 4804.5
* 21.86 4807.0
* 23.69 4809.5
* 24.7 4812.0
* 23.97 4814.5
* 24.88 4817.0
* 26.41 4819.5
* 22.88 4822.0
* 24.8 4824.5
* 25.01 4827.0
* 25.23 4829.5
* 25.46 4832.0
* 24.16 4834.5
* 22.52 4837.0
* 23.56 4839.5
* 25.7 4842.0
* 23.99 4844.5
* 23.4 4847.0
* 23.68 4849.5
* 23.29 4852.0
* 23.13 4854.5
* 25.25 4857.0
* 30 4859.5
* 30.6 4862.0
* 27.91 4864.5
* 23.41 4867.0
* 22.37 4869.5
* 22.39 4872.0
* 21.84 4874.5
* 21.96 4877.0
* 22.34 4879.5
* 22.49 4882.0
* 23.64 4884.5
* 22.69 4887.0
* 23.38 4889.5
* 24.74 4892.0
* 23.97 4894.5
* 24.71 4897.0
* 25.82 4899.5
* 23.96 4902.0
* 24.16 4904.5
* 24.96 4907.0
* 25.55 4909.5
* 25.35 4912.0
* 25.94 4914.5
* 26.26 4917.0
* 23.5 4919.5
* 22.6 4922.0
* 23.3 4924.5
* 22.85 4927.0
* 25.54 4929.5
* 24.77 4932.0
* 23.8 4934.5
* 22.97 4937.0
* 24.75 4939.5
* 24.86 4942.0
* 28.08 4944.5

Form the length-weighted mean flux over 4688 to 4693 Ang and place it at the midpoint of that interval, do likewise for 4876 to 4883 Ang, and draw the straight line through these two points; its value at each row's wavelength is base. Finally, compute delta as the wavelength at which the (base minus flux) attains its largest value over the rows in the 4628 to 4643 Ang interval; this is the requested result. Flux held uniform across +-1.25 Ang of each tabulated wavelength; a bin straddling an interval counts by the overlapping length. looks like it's 4642.0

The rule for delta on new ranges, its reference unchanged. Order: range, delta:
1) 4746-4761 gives 4754.5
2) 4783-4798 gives 4784.5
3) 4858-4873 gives 4869.5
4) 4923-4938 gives 4927.0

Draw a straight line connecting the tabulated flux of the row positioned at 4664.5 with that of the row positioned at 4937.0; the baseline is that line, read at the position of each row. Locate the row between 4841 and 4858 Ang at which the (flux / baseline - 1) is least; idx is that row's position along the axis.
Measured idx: 4854.5 Ang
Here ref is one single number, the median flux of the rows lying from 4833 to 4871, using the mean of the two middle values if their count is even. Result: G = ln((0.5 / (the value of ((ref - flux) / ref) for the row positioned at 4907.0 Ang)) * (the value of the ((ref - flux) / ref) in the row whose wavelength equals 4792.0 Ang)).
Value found -0.1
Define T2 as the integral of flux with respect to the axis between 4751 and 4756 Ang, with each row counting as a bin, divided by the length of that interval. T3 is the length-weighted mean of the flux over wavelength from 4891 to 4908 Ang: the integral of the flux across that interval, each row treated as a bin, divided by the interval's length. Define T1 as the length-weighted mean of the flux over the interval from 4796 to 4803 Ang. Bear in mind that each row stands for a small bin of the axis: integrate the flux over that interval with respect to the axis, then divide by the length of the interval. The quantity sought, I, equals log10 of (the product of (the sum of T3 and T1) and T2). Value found 3.08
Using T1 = 24.0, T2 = 24.68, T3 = 24.6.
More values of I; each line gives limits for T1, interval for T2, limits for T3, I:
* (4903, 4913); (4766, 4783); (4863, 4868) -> 3.09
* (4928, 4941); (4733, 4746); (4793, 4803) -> 3.09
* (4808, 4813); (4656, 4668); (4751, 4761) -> 3.07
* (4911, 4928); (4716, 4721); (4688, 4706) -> 3.07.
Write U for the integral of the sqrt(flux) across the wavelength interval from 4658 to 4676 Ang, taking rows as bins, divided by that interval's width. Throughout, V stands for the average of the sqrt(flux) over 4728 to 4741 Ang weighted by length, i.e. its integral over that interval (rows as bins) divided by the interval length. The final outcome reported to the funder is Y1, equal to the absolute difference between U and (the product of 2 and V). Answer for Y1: 4.93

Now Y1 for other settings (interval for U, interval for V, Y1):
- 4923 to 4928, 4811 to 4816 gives 5.07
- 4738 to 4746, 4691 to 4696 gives 4.74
